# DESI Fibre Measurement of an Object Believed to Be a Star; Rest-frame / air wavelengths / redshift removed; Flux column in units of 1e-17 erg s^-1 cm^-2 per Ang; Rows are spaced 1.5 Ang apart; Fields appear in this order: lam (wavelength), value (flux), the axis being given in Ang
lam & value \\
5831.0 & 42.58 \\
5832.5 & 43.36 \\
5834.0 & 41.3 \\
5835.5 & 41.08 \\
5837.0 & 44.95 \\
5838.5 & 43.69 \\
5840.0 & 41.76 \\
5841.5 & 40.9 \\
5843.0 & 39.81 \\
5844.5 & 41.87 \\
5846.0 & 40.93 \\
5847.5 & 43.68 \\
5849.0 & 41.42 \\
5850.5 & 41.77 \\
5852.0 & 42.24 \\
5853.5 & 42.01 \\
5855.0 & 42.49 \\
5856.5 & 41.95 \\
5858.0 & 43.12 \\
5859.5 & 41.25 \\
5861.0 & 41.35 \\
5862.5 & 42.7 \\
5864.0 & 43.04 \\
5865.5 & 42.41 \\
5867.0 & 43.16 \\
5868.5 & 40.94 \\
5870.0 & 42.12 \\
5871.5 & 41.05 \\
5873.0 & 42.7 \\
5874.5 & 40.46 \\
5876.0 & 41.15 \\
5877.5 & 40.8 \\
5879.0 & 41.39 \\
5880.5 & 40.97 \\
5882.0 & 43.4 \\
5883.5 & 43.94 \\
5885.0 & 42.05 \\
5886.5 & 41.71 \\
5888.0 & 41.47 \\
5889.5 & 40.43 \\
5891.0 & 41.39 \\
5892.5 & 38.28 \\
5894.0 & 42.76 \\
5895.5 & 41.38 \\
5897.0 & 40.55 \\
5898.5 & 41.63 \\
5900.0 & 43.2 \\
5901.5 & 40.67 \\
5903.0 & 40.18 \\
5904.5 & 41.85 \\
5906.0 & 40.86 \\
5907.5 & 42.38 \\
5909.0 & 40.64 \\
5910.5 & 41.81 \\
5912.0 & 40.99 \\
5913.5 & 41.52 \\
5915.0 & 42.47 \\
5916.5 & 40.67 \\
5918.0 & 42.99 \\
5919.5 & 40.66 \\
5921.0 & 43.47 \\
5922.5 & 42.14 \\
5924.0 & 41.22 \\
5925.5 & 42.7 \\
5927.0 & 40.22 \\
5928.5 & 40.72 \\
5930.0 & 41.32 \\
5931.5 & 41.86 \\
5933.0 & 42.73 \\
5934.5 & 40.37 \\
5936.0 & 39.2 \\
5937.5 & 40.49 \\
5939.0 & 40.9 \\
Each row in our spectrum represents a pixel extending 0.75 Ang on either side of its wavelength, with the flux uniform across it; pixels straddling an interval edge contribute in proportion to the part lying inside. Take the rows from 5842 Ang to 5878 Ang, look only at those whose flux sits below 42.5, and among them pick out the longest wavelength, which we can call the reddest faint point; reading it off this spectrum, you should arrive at 5877.5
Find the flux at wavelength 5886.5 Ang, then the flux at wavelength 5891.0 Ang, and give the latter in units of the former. 0.99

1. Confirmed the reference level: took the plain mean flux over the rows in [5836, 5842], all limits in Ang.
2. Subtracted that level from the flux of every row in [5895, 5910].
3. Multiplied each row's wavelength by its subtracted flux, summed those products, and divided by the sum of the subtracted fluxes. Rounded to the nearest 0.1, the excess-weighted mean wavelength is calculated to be 5902.4 Ang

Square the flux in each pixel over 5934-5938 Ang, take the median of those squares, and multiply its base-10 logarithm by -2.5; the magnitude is -8.03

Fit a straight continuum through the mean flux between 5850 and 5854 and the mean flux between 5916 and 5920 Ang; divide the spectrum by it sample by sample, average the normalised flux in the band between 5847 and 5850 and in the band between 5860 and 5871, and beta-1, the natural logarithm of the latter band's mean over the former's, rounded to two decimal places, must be 0.00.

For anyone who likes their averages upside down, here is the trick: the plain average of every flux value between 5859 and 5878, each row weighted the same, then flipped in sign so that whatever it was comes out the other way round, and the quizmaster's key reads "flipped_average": -41.8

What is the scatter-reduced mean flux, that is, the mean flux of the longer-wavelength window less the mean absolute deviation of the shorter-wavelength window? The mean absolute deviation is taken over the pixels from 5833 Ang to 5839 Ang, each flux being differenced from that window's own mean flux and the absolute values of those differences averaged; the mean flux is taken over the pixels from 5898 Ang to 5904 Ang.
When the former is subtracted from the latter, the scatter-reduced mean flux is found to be 39.9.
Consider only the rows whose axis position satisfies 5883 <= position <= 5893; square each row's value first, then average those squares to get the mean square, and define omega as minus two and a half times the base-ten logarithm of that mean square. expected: -8.083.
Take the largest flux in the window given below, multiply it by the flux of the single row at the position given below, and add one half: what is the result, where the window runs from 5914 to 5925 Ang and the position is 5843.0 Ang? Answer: 1731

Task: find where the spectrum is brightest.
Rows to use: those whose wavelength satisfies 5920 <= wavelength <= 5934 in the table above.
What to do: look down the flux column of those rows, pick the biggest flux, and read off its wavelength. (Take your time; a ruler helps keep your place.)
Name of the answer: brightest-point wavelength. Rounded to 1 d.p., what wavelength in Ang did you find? 5921.0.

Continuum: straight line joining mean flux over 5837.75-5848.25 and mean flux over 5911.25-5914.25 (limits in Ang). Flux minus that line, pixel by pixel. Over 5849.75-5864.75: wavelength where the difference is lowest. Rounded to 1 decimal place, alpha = 5859.5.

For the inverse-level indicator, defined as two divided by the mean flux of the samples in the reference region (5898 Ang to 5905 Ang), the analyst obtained 0.0482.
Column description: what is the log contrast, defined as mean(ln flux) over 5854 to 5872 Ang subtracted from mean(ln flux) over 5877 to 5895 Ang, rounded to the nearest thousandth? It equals -0.014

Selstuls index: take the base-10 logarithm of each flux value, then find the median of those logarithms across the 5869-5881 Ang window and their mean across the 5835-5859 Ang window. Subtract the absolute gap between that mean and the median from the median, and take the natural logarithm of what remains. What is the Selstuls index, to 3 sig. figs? 0.472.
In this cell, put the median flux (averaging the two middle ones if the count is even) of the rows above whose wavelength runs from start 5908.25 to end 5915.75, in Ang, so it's 41.5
